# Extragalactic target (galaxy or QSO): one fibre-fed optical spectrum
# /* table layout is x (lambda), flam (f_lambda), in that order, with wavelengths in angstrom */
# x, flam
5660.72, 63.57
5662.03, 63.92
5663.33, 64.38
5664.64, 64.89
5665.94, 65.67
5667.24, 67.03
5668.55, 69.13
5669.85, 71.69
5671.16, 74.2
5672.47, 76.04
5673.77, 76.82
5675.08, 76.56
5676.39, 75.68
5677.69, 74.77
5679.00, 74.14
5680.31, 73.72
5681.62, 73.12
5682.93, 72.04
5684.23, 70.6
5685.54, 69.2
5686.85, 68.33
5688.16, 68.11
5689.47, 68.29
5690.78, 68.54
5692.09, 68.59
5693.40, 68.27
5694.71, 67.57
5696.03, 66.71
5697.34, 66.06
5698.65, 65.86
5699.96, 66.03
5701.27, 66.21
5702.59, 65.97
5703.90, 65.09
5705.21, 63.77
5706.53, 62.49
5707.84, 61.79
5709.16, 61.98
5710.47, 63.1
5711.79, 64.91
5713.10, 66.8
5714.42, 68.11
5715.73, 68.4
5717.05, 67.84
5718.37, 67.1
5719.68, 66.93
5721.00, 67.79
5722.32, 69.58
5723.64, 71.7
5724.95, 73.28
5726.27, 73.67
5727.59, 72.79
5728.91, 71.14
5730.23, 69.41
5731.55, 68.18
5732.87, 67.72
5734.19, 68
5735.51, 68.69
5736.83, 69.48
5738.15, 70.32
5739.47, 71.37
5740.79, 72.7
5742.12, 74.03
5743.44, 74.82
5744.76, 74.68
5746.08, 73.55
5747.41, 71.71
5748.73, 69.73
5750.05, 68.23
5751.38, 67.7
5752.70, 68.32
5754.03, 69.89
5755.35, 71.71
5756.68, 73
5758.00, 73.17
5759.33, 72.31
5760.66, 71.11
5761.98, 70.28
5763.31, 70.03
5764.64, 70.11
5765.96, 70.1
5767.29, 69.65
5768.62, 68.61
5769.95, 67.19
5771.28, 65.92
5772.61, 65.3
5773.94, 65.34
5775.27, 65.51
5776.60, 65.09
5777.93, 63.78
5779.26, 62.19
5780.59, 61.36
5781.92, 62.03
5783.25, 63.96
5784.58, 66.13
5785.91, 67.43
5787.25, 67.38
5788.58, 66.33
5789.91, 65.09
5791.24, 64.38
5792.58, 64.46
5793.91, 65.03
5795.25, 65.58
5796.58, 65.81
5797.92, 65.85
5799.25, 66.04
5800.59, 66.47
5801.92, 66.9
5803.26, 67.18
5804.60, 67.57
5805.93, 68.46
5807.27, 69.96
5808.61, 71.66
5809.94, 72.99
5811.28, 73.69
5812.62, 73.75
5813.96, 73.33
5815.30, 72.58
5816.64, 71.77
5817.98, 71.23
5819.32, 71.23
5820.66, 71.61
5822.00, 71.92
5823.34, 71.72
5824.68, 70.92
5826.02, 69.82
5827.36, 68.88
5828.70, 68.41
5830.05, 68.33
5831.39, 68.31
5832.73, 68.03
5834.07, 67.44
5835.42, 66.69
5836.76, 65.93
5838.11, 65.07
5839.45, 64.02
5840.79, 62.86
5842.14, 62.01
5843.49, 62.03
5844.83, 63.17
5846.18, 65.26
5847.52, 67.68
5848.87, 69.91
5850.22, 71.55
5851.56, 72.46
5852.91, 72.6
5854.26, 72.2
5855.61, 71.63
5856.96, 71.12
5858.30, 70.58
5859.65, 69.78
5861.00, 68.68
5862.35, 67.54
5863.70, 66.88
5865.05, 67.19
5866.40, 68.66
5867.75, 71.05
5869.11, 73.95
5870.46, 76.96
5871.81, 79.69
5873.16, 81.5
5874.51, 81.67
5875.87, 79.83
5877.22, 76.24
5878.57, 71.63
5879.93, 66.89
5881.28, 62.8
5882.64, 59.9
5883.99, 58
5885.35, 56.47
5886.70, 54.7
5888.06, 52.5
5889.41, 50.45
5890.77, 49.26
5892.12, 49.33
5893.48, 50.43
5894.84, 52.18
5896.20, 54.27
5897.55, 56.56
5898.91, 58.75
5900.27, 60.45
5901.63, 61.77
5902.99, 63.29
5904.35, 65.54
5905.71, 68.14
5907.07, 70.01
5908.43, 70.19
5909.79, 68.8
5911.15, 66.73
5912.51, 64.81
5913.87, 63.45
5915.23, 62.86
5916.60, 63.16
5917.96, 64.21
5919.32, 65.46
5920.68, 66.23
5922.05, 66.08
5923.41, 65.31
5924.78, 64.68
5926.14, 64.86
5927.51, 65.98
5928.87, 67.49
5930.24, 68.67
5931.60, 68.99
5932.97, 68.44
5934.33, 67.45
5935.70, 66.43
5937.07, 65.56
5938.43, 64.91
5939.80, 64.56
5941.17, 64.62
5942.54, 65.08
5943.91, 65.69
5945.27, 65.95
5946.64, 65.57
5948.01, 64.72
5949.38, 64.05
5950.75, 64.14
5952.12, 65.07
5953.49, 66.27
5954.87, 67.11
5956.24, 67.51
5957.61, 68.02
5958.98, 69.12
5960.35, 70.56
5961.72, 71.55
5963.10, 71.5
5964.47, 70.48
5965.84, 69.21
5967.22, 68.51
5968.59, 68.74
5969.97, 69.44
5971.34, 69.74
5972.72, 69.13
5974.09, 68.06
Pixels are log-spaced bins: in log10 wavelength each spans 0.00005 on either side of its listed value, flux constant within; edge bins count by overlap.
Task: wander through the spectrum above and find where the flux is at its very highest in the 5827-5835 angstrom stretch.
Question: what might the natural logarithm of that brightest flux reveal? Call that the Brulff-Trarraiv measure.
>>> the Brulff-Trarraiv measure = 4.23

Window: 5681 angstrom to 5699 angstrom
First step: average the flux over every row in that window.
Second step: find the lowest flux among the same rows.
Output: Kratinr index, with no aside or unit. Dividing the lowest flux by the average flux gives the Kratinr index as 0.959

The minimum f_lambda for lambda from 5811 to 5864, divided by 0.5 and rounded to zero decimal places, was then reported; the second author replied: 124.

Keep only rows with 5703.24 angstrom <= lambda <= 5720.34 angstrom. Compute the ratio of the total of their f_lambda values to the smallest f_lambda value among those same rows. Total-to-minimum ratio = 13.7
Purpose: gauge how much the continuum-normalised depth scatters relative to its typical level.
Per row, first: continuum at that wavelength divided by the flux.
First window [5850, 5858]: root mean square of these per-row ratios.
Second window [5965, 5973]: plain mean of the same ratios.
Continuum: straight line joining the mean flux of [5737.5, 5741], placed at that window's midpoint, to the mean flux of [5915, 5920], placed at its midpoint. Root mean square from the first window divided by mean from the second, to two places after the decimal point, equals 1.04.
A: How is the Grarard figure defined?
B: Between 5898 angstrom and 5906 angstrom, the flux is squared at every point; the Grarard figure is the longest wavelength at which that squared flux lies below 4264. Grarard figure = 5902.99 angstrom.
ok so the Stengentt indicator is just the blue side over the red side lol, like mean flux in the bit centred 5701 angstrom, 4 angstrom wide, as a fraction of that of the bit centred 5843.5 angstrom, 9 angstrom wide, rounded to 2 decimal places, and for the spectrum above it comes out 1.03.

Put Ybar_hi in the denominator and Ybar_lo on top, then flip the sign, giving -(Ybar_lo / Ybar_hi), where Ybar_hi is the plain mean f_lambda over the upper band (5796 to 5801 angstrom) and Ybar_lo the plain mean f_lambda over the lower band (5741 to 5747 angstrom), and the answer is -1.12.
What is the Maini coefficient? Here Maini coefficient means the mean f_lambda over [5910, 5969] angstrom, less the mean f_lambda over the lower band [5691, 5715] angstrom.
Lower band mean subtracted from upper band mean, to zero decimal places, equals 1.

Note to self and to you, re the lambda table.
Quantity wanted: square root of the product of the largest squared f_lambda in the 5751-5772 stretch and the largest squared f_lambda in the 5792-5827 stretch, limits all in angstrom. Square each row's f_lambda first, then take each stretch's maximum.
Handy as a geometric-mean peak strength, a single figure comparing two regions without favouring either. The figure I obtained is 5396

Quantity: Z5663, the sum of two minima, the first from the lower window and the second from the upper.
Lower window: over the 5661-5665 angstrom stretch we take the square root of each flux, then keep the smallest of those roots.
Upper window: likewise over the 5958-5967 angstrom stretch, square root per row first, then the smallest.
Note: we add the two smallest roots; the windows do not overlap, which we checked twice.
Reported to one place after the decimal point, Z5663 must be 16.3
